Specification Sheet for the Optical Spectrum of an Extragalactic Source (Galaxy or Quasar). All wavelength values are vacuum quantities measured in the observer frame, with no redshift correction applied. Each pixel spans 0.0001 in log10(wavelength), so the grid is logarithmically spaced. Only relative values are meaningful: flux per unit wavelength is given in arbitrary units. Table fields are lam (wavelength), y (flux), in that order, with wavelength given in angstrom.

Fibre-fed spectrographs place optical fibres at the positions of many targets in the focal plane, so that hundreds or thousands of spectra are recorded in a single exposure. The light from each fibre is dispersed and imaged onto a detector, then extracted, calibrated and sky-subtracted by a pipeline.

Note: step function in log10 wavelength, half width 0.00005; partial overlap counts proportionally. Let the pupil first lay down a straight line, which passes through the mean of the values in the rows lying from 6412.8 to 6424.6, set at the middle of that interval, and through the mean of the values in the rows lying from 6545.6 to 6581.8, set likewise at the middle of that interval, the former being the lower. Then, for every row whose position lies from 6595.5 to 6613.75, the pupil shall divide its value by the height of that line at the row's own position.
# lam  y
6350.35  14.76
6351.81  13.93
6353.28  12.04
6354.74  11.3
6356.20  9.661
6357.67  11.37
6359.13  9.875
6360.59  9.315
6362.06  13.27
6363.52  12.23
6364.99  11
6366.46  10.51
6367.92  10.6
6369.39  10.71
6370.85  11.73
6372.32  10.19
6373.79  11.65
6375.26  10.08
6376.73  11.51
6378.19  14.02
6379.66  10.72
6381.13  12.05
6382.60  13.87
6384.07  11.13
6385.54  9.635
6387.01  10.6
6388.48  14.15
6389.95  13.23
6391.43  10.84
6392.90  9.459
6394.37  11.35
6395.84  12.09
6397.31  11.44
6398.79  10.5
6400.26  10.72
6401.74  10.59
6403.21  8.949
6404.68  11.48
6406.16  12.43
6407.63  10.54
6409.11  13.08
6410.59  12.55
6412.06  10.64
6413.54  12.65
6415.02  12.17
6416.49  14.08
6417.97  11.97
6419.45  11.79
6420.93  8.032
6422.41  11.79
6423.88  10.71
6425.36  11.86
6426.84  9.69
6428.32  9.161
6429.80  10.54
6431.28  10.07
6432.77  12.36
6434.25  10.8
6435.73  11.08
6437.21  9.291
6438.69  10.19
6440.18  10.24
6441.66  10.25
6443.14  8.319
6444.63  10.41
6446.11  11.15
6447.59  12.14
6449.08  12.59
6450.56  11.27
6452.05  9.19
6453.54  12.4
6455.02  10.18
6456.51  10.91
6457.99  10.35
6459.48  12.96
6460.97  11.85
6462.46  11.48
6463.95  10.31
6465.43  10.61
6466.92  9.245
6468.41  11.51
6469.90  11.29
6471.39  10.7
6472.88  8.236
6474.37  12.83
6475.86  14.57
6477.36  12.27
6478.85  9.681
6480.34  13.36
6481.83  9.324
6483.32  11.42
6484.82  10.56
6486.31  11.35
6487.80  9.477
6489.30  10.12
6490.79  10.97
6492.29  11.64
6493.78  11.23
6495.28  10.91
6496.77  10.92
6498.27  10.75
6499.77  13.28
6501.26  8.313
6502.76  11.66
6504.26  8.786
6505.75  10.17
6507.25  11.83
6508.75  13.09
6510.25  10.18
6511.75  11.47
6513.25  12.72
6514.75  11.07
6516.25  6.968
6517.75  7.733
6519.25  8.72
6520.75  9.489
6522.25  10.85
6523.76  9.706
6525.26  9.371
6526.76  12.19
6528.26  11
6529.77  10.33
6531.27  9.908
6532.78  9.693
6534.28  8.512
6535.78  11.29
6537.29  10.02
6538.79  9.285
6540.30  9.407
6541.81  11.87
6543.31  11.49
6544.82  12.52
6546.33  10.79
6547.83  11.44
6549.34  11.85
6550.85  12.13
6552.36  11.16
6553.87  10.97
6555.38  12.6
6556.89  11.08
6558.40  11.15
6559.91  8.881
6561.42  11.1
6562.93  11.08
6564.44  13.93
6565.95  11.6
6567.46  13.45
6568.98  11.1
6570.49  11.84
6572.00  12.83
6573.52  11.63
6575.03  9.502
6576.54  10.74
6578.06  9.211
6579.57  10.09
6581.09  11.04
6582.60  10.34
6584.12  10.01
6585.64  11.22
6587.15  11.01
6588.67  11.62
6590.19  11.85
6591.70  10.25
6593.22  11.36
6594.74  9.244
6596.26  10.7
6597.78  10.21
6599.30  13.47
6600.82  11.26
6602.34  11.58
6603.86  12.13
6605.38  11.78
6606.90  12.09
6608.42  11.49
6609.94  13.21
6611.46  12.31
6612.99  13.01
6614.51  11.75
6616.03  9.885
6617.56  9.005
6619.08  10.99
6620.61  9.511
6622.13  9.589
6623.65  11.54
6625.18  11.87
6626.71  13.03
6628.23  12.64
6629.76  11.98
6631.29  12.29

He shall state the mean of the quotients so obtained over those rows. 1.07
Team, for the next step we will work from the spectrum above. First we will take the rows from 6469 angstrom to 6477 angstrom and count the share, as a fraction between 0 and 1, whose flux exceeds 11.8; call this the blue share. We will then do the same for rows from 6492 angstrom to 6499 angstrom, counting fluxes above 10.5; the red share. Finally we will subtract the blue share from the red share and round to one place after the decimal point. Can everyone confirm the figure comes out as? 0.6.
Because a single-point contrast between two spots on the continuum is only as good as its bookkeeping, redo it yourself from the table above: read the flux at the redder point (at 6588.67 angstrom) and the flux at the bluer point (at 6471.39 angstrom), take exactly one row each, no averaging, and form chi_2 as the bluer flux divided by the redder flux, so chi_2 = 0.92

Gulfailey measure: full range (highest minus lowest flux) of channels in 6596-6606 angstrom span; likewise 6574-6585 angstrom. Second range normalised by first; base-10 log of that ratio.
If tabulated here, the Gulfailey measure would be -0.25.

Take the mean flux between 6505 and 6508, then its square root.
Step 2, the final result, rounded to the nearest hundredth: 3.32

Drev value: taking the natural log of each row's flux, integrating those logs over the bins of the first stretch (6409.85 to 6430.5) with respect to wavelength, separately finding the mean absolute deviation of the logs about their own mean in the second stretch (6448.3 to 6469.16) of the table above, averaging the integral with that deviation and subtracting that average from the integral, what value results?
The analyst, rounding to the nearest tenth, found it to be 24.9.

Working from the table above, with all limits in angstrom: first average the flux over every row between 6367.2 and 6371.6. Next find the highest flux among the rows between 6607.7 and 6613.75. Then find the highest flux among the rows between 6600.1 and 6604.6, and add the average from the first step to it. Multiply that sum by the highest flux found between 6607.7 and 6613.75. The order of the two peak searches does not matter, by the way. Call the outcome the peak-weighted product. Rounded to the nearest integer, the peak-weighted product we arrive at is 306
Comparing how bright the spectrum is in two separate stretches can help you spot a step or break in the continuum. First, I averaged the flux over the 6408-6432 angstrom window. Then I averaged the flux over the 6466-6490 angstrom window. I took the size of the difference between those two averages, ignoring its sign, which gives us 0.30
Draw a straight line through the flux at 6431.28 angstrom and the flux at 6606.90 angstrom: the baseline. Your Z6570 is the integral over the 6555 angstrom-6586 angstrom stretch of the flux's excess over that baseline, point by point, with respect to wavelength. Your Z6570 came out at -16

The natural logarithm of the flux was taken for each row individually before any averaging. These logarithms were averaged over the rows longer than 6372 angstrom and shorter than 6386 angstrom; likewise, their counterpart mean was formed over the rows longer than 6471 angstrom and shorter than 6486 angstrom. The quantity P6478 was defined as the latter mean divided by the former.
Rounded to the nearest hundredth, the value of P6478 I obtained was 0.99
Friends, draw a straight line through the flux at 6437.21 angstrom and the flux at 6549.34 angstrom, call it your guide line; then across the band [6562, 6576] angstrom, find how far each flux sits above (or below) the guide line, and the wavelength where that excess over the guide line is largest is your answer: 6564.44 angstrom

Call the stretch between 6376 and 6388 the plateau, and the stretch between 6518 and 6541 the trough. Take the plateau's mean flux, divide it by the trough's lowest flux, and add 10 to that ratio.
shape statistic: 11.4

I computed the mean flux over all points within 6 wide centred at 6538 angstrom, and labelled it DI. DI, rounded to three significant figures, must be 10.0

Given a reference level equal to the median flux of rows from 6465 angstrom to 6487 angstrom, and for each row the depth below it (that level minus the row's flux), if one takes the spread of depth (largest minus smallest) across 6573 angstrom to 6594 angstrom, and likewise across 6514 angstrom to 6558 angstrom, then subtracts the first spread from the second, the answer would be 3.0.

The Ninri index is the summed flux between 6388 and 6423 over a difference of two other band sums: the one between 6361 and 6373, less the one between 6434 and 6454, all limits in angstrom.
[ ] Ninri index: -5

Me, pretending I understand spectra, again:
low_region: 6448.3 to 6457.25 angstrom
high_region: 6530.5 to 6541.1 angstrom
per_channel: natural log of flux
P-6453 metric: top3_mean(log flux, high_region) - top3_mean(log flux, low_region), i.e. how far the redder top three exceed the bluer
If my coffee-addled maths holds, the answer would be -0.15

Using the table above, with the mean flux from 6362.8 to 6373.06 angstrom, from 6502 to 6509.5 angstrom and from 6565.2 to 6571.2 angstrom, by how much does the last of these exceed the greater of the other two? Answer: 0.89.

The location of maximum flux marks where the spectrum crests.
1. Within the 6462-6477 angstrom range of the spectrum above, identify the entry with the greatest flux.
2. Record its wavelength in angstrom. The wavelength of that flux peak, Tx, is 6475.86 angstrom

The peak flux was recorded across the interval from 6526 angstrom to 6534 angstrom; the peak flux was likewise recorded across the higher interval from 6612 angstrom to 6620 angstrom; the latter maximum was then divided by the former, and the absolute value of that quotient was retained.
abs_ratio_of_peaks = 1.07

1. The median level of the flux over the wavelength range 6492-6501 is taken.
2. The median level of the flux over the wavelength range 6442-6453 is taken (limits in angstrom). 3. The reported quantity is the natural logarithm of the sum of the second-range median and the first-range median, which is 3.10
